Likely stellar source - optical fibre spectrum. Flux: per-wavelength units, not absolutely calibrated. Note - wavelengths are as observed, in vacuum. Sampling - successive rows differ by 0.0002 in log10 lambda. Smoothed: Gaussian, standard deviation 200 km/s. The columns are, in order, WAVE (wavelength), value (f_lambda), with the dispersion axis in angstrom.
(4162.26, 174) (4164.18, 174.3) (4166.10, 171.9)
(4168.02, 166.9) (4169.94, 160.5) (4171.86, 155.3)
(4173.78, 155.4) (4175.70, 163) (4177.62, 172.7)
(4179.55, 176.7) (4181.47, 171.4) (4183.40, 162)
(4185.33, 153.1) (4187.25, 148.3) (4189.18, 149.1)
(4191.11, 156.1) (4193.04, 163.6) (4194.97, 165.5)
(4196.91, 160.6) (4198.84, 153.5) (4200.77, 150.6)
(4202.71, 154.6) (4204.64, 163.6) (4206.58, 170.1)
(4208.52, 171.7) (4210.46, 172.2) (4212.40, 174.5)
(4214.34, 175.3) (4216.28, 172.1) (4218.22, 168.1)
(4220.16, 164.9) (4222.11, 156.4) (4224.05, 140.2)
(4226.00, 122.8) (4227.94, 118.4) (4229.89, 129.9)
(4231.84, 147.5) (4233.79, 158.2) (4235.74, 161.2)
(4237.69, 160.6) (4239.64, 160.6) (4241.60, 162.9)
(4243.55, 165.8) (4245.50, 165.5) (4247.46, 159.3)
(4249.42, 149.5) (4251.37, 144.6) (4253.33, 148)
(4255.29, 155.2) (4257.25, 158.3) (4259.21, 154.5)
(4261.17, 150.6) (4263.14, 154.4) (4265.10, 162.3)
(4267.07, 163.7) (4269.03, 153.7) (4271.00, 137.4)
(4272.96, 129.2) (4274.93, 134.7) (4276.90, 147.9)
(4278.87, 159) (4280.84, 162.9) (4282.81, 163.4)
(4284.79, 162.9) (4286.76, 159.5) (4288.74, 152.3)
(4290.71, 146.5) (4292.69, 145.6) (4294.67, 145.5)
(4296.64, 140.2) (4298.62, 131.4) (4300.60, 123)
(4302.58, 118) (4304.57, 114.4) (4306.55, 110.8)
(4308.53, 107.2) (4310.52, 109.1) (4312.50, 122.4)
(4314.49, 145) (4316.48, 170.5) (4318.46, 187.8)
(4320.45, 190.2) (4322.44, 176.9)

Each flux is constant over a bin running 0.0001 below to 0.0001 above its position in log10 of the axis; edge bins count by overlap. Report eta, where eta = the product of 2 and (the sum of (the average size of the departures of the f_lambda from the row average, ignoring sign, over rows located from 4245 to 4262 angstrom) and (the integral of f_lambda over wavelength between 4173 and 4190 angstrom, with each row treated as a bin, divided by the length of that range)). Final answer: 333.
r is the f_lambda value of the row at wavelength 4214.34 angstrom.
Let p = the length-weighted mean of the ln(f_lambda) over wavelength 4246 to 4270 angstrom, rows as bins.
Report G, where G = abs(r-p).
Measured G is 170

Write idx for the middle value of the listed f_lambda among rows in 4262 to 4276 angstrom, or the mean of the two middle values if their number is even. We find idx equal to 154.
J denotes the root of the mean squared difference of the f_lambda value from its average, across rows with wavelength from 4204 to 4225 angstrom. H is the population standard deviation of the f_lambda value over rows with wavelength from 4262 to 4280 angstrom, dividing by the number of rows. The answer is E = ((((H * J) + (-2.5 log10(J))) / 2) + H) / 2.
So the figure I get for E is 34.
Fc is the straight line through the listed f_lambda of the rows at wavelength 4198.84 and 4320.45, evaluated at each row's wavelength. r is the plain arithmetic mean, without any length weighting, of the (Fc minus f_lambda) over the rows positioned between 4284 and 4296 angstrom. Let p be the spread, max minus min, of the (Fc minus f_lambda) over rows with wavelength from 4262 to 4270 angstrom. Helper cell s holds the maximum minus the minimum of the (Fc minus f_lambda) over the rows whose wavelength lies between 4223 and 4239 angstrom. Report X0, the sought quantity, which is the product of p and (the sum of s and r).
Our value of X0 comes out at 734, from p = 11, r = 29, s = 40.4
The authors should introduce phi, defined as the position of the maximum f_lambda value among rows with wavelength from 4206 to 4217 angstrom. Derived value 4214.34 angstrom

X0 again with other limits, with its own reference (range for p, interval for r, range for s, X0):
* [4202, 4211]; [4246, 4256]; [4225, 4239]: 897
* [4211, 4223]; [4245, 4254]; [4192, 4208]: 704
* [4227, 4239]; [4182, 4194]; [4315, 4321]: 543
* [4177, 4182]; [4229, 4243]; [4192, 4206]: 158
